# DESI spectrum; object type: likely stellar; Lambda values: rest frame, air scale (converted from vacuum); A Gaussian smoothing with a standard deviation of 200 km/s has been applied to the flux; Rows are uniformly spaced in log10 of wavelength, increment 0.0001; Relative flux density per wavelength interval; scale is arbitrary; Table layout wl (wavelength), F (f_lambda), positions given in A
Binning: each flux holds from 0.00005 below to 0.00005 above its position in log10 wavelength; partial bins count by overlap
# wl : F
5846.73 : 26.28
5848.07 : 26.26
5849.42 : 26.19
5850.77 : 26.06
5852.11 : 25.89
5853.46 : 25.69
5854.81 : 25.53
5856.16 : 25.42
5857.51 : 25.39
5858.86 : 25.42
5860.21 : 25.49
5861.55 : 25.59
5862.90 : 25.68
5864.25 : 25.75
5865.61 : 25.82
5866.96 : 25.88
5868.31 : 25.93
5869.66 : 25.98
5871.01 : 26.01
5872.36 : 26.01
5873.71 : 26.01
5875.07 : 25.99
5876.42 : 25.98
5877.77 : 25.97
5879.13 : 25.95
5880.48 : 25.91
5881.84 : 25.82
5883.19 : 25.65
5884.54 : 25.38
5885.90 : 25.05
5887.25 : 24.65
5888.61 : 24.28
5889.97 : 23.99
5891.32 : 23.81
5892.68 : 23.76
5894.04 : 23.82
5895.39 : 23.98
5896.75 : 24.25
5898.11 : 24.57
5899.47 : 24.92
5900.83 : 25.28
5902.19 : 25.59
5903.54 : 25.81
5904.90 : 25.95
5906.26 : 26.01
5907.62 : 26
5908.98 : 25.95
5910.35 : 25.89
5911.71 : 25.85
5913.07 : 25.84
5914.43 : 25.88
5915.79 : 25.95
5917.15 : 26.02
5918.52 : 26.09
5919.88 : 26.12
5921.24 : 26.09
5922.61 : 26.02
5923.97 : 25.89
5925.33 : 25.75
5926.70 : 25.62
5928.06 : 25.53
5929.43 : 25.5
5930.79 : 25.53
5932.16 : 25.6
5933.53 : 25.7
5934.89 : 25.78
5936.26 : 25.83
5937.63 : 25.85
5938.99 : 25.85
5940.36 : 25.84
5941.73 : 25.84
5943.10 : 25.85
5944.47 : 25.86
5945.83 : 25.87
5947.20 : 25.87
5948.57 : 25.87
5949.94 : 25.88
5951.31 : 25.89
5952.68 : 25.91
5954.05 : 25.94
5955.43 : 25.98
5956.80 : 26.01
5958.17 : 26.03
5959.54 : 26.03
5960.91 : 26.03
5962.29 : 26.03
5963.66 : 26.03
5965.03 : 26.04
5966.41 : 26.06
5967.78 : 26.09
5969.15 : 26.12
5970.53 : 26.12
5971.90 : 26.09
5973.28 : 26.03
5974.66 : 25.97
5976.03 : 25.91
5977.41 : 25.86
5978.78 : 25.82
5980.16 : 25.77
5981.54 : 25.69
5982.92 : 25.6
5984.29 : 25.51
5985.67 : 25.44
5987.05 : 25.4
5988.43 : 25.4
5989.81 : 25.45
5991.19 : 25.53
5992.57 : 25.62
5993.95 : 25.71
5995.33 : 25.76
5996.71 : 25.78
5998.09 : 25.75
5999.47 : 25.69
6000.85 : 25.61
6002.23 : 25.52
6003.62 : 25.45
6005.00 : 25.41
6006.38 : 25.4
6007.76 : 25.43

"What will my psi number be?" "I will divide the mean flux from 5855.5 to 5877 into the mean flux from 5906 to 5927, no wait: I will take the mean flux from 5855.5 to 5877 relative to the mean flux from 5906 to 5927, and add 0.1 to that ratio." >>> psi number 1.094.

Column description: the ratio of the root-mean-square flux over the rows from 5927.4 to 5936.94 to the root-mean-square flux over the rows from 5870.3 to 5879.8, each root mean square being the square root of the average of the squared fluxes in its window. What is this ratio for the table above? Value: 0.987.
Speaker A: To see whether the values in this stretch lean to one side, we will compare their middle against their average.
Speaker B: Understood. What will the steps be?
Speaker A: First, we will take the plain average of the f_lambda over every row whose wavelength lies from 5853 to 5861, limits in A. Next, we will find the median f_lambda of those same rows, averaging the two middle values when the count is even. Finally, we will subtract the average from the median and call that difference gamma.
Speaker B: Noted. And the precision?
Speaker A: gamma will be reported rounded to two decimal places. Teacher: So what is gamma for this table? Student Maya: -0.04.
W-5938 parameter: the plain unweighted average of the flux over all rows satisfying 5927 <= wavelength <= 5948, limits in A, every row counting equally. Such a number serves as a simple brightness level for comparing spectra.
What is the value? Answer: 25.8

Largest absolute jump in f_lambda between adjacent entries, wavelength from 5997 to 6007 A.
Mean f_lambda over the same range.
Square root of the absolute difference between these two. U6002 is 5.05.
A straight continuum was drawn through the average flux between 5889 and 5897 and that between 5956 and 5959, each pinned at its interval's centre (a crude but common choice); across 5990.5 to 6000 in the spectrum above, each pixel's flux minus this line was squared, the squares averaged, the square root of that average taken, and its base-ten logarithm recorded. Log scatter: 0.2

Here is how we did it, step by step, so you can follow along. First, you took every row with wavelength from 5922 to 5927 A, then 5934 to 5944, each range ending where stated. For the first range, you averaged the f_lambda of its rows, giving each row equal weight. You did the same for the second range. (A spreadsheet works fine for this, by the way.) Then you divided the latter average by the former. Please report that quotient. 1.00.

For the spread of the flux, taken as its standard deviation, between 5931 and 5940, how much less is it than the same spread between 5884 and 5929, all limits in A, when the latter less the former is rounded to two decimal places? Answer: 0.71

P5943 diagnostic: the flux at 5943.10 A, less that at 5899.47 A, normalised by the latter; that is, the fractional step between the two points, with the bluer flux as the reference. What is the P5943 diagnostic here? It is 0.037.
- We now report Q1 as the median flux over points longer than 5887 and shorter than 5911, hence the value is 24.8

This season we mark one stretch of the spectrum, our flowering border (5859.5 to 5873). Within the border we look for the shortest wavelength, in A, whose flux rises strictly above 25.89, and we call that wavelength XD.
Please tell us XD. 5868.31 A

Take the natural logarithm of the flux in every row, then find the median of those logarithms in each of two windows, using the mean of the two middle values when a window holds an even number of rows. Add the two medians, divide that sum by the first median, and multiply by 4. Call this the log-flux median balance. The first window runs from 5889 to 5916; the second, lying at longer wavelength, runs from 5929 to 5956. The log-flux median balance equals 8.01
